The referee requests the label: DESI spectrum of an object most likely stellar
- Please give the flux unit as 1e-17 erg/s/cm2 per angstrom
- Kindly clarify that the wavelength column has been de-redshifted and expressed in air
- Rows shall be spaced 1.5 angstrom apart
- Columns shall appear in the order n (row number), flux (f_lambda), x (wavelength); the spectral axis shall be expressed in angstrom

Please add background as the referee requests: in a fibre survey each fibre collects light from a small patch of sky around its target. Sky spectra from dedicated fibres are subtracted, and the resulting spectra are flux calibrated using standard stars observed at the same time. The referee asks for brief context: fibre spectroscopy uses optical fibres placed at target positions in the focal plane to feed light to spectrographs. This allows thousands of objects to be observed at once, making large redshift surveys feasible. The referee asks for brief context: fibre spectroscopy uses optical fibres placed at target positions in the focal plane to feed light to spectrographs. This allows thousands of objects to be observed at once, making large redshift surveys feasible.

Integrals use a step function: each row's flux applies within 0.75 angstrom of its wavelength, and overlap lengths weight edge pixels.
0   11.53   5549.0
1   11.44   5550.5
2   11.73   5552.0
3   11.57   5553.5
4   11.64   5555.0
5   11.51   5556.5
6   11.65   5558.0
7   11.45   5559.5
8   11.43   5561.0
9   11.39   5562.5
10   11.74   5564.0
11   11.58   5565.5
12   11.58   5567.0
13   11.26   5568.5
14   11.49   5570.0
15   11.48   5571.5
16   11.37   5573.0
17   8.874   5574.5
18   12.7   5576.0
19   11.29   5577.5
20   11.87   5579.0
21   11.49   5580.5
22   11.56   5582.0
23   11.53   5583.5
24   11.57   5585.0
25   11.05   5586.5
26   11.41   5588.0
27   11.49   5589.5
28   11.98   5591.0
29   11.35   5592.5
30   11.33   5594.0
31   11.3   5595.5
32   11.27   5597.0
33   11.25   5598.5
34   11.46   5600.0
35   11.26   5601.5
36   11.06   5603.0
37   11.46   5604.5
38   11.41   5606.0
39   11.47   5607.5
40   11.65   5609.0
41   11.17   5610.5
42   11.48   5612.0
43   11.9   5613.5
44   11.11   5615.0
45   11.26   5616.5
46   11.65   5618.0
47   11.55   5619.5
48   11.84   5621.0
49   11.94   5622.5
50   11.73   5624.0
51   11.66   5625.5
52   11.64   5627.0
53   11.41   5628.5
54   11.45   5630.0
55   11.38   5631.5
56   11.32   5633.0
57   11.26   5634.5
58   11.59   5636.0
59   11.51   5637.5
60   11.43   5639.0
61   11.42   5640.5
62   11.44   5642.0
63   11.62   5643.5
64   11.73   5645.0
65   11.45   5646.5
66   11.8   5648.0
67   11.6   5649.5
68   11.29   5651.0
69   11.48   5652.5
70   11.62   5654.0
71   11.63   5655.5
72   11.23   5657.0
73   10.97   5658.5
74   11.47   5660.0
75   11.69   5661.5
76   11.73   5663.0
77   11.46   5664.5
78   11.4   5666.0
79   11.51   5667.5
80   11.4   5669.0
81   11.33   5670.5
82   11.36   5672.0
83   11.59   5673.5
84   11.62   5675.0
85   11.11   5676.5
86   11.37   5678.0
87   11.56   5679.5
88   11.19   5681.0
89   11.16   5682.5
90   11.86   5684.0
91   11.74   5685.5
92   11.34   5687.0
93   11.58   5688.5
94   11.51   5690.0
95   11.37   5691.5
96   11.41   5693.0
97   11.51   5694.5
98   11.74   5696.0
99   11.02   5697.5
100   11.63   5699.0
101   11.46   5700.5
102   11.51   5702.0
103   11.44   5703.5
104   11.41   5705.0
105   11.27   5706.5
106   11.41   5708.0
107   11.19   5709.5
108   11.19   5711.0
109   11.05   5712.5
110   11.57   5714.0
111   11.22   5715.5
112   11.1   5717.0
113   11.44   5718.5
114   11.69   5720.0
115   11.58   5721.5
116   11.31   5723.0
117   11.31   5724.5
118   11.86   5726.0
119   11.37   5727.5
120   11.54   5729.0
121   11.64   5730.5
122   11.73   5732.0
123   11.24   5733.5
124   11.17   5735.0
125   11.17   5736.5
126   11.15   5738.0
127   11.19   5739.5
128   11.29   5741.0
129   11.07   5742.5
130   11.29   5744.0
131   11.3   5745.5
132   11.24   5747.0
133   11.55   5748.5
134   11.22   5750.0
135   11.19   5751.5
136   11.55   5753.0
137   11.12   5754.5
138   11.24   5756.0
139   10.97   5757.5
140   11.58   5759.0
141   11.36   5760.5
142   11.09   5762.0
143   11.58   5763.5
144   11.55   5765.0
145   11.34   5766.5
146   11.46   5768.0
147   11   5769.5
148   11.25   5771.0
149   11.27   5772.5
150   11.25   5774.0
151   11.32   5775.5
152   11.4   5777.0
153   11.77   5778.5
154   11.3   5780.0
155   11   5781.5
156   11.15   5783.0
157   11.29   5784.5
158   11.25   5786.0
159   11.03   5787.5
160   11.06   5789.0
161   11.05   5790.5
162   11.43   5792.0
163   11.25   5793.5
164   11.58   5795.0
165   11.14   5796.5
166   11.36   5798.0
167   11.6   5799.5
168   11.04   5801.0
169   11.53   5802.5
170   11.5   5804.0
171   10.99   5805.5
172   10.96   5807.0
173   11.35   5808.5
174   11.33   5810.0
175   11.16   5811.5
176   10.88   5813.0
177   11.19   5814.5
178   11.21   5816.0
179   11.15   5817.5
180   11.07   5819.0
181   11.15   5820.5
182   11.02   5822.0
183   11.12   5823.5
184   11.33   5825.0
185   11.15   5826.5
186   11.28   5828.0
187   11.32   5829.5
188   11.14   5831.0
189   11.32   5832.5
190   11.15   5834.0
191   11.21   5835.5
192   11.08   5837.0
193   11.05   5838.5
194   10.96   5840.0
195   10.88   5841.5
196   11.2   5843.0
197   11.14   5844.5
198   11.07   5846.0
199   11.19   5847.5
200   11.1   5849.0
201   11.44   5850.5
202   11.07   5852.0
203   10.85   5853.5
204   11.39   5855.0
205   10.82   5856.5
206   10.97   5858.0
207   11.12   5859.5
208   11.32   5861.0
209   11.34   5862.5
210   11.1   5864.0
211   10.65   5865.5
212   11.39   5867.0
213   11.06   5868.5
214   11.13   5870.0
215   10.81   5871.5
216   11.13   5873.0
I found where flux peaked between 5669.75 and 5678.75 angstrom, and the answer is 5675.0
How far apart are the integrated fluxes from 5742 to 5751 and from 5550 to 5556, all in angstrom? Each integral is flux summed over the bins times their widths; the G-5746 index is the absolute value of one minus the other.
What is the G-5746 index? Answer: 32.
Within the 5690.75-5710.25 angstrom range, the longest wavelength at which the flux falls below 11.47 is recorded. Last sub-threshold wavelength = 5709.5 angstrom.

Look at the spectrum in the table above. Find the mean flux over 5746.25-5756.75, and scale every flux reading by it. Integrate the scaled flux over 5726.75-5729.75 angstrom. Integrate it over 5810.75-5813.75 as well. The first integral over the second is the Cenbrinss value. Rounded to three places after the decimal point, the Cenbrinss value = 1.039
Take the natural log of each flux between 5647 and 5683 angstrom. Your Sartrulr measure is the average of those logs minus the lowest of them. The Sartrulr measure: 0.042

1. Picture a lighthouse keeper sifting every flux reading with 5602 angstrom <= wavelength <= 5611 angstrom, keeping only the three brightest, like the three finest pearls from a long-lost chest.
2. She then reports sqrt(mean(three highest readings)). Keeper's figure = 3.395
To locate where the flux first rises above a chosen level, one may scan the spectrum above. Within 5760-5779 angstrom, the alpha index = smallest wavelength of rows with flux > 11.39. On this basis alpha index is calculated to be 5763.5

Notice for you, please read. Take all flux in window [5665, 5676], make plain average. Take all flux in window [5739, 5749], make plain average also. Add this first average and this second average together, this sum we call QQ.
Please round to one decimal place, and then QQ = 22.7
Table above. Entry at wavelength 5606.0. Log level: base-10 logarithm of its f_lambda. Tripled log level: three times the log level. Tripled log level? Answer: 3.17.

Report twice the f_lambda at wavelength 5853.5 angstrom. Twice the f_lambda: 21.7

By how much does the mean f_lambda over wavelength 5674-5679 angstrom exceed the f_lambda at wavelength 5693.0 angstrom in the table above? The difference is 0.0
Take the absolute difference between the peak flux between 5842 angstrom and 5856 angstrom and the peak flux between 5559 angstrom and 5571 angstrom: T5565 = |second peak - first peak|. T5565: 0.30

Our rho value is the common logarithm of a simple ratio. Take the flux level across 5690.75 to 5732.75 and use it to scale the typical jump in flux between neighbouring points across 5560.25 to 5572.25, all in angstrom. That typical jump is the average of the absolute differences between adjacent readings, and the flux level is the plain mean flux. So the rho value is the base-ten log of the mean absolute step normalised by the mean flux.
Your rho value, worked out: -1.858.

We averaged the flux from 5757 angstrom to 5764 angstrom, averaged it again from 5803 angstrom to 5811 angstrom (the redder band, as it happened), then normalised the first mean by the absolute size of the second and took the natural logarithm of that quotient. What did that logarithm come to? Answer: 0.008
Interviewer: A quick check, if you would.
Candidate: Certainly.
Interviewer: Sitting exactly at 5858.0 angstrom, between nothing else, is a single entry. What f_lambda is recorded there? 10.97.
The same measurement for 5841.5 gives 10.88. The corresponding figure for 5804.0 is 11.5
